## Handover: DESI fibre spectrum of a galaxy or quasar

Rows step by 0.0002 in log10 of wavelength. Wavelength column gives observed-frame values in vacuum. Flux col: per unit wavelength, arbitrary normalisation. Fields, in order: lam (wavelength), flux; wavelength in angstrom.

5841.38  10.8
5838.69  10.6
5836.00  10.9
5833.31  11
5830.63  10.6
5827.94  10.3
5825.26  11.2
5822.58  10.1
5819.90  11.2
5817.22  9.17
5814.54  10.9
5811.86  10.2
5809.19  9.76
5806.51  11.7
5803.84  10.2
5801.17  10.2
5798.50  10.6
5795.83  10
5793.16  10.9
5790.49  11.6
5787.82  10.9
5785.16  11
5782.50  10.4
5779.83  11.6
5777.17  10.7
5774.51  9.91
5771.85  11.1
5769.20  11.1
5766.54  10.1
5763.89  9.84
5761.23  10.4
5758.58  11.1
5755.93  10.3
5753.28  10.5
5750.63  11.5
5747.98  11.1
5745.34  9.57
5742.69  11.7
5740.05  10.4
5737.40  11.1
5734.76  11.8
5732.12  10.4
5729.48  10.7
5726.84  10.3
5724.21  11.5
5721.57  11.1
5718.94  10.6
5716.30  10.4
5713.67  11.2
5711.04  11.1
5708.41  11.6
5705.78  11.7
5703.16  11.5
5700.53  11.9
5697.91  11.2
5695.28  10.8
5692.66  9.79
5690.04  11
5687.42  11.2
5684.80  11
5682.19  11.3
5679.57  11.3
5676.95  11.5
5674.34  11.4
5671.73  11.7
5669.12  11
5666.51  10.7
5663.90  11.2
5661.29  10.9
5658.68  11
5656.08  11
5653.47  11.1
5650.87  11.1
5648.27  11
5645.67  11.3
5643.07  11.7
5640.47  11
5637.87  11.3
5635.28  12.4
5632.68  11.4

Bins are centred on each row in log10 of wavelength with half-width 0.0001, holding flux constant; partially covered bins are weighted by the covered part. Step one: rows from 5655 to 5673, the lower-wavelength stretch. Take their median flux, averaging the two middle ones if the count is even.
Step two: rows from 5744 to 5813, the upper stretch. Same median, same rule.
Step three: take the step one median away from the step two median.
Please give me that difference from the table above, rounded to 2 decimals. -0.45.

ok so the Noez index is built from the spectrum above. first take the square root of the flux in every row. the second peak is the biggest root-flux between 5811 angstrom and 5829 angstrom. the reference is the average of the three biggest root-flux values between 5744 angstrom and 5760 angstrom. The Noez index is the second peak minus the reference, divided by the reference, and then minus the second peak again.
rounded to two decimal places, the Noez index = -3.35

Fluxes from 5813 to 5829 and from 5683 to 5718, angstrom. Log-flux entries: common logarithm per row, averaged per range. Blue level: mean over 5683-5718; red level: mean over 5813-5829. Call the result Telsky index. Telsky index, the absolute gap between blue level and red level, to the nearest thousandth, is 0.026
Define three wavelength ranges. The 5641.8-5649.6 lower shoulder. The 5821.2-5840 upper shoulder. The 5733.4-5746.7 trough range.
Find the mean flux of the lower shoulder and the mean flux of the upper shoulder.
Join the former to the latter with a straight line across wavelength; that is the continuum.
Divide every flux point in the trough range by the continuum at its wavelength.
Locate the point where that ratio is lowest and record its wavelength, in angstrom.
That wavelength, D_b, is 5745.34 angstrom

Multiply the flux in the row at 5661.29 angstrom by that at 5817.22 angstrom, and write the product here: 100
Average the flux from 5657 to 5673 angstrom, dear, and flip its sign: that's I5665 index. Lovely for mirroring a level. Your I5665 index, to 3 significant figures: -11.1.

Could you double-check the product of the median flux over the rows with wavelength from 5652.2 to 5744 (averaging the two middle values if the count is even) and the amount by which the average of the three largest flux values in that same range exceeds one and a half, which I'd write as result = 114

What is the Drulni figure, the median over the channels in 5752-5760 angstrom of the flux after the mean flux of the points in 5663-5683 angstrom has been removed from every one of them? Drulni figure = -0.8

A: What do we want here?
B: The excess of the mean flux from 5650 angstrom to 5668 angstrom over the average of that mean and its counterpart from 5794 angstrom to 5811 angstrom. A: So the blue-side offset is 0.29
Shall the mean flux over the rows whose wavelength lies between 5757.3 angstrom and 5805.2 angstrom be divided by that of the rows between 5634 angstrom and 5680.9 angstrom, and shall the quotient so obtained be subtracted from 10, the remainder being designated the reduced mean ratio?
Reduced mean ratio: 9.05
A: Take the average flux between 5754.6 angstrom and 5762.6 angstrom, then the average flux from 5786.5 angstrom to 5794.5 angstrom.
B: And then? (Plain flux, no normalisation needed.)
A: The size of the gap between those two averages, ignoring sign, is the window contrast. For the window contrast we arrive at 0.53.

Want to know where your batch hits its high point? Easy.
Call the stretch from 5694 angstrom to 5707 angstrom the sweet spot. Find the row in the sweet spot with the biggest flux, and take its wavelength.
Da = 5700.53 angstrom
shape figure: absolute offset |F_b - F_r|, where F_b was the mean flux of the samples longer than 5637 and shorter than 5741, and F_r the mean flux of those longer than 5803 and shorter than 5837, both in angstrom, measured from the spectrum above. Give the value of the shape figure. 0.54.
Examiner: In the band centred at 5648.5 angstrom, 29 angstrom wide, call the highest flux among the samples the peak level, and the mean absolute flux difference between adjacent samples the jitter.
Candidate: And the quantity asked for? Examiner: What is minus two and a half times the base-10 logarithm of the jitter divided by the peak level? 4.0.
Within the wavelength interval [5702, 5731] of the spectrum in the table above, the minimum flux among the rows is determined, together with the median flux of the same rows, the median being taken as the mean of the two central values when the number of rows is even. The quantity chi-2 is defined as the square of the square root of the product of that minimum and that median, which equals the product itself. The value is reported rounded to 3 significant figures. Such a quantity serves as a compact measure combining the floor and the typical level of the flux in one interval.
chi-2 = 114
